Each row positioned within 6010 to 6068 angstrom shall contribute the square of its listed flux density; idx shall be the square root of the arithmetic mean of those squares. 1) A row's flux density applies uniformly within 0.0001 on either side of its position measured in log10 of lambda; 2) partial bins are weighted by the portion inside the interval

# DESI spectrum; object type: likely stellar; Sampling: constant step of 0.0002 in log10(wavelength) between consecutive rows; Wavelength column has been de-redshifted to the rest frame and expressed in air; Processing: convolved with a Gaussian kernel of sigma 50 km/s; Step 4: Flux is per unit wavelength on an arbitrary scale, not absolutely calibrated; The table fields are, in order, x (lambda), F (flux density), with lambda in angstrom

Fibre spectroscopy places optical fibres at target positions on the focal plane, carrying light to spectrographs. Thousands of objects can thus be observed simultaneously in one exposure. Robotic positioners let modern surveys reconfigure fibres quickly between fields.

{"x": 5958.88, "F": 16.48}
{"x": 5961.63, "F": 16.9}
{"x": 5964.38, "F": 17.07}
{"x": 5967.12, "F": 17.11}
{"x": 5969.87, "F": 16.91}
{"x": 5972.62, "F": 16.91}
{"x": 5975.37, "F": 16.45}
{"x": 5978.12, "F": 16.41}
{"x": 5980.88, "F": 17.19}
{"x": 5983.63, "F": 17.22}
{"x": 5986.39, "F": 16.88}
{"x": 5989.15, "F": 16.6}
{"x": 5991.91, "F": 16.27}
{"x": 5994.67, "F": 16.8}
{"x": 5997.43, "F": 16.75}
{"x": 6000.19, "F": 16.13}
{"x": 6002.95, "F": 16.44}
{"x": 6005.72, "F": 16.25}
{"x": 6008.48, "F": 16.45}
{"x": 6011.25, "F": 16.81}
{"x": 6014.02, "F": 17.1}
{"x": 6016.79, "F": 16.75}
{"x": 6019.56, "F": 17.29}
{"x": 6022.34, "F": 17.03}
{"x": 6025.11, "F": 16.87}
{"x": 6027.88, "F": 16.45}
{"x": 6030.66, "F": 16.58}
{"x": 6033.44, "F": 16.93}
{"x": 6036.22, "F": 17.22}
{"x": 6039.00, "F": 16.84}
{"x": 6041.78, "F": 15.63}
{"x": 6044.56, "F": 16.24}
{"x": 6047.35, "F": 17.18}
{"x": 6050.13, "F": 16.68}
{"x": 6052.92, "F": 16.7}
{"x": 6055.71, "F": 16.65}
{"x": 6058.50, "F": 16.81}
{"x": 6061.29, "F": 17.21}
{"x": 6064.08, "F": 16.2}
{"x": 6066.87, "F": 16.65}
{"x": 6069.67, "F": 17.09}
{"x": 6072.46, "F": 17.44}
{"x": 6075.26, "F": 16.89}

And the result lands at 16.8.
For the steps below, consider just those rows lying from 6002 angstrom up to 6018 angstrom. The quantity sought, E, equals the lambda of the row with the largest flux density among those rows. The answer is 6014.02 angstrom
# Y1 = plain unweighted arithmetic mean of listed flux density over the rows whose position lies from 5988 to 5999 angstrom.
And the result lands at 16.6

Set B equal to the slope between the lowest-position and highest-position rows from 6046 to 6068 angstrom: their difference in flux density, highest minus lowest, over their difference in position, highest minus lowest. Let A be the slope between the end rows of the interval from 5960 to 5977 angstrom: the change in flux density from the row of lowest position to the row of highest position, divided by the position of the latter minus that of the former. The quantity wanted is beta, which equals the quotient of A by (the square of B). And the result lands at -44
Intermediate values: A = -0.033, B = -0.03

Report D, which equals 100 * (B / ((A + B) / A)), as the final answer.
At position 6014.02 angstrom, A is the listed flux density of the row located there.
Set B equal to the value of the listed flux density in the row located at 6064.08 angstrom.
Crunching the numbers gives 832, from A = 17.1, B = 16.2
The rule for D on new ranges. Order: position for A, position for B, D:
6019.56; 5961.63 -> 855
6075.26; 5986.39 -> 844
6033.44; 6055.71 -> 839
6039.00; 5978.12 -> 831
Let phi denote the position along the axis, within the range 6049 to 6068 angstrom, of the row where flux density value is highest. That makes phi 6061.29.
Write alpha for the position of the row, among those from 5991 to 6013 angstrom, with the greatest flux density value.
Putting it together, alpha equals 6011.25 angstrom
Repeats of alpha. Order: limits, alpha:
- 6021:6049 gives 6036.22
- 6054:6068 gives 6061.29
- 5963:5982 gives 5980.88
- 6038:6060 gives 6047.35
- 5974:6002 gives 5983.63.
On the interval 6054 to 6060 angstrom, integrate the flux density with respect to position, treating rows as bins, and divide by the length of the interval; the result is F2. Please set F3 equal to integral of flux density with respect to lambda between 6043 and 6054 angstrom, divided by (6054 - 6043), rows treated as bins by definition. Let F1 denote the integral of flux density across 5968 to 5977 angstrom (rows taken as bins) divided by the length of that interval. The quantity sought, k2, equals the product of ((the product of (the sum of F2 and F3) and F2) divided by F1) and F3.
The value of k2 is 556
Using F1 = 16.77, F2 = 16.7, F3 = 16.68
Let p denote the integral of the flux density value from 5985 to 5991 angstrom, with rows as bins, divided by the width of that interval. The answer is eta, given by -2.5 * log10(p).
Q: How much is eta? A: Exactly -3.06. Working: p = 16.7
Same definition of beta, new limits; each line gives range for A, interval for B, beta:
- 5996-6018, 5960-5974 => 0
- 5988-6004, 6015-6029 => -16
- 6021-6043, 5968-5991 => -279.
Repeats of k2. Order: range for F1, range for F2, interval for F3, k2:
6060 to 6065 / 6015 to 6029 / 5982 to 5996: 569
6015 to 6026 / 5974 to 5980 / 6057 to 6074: 547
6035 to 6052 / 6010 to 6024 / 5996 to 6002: 563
